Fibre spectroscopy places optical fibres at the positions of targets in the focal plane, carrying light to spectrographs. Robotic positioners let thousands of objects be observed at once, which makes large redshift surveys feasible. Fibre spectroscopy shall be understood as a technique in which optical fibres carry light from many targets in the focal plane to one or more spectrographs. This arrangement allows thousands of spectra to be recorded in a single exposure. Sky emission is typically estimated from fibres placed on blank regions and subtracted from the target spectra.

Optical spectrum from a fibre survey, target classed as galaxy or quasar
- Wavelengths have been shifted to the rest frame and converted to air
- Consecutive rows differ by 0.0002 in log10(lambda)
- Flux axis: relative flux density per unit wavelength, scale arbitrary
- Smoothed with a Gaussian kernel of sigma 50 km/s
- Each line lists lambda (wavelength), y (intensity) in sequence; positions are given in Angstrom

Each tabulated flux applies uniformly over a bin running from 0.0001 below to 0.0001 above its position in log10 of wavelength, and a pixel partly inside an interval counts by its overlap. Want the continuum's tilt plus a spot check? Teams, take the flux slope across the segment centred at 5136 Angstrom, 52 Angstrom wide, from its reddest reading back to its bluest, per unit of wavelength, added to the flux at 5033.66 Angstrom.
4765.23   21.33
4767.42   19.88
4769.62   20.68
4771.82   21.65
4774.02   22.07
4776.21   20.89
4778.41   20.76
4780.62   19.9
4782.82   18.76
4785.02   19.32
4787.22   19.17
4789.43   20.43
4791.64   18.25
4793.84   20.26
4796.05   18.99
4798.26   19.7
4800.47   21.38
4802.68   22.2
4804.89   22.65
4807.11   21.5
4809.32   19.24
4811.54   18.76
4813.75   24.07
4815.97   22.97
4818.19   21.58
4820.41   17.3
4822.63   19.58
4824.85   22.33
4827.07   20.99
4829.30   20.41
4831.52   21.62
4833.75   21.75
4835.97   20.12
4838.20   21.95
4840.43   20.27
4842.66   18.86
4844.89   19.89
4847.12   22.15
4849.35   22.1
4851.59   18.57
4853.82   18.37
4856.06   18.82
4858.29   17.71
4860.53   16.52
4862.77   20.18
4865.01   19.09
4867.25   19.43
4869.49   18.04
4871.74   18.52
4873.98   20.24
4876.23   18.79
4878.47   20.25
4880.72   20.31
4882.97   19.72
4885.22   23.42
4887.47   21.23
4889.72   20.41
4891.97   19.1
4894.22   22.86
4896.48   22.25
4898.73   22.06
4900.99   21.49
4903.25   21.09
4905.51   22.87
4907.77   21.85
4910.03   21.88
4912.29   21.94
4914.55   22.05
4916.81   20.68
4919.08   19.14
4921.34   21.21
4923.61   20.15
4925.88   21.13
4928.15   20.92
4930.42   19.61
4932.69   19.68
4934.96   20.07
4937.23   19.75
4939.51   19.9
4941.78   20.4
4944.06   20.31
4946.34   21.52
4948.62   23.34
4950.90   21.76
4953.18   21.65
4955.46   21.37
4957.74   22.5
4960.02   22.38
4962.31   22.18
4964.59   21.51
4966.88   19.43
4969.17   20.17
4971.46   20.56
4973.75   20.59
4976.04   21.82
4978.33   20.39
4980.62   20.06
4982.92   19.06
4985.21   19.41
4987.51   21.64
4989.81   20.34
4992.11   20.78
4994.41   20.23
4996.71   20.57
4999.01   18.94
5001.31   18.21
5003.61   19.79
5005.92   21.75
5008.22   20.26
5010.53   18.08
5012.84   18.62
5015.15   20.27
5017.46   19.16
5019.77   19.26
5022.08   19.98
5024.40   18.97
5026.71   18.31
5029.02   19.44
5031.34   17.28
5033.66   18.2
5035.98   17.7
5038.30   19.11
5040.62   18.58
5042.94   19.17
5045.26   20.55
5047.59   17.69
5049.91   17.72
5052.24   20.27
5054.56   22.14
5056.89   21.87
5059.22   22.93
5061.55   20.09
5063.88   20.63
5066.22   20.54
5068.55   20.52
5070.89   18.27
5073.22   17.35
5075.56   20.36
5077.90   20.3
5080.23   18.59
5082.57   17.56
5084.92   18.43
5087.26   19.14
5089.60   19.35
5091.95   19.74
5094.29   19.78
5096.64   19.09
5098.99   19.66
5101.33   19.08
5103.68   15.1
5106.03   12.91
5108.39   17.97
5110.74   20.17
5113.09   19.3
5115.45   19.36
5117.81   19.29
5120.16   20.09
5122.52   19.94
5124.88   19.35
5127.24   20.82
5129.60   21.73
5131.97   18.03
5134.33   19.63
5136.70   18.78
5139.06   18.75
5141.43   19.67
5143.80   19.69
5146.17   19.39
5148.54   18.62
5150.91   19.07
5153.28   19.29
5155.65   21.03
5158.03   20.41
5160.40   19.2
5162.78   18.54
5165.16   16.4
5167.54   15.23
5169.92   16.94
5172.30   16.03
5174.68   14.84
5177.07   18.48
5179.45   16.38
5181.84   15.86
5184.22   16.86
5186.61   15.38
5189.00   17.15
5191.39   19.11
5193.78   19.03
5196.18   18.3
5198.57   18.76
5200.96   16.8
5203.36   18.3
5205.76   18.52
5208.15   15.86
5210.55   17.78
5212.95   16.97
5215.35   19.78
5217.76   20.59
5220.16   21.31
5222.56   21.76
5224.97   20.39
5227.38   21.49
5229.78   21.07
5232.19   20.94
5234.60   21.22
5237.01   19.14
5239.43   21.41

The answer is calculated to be 18.2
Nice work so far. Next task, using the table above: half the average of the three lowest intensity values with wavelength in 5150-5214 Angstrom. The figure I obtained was 7.6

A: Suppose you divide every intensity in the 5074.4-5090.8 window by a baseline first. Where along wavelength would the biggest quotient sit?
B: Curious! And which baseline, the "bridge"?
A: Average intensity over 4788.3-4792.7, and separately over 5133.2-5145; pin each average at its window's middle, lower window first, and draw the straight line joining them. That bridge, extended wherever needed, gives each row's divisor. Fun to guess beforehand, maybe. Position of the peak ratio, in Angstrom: 5075.56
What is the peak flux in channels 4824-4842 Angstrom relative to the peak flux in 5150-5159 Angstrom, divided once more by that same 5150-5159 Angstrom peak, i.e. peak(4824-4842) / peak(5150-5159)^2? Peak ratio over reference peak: 0.0505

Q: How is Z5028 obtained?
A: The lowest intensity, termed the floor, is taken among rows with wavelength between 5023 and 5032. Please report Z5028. 17.28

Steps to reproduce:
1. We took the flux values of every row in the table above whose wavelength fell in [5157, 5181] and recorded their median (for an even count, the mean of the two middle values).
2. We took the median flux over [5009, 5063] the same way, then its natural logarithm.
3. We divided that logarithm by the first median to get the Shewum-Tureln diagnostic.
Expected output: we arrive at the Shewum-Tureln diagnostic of 0.18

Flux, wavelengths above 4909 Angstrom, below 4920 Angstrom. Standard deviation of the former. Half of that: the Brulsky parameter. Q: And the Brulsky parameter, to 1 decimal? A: 0.6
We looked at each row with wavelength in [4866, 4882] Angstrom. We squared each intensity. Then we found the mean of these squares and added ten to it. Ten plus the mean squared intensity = 386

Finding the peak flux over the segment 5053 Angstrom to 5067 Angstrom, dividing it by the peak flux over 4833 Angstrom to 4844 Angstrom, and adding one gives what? 2.04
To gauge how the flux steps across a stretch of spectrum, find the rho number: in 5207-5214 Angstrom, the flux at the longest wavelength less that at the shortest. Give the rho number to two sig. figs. 1.1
